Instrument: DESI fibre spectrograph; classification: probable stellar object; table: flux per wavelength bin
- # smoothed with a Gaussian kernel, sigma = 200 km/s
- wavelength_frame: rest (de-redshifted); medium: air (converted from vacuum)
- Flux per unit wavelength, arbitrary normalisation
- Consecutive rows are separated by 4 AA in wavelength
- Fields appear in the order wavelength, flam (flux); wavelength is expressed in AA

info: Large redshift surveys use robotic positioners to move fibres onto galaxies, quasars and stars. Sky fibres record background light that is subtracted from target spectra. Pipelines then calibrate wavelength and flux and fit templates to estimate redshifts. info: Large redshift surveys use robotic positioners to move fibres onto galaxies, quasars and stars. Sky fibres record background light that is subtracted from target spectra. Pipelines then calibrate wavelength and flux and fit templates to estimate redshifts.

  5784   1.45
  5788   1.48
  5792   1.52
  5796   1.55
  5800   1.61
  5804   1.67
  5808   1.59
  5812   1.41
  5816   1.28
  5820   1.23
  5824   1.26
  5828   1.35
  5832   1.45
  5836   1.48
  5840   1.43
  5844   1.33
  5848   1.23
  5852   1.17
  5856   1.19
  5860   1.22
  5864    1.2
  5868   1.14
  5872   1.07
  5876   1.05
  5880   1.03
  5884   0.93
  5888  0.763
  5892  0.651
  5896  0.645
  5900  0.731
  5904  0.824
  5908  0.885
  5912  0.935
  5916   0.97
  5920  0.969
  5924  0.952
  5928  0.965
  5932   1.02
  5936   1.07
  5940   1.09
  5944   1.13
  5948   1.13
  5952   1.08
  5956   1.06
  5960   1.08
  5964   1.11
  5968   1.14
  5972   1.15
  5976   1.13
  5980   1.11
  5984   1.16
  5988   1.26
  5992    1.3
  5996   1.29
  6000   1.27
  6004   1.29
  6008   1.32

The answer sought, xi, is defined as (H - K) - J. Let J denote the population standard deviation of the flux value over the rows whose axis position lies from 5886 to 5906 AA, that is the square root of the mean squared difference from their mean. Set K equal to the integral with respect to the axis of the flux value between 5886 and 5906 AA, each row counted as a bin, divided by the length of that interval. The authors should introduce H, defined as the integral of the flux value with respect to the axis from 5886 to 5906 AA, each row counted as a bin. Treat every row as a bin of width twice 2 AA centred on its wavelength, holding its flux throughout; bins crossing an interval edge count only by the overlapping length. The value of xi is 14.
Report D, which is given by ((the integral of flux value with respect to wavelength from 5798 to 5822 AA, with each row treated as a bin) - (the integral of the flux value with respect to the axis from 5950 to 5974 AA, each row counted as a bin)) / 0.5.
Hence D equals 17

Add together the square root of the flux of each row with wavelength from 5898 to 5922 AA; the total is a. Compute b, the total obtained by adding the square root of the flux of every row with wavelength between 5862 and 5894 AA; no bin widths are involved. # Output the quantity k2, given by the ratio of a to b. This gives 0.7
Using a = 6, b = 7.9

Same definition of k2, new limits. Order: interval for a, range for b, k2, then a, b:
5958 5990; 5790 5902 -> 0.3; 9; 30.7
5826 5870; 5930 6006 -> 0.6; 12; 20.4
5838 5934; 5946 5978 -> 2.9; 24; 8.4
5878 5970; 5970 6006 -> 2.3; 23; 9.9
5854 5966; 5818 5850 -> 3.0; 28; 9.3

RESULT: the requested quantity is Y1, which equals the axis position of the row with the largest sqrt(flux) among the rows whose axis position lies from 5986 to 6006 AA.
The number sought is 5992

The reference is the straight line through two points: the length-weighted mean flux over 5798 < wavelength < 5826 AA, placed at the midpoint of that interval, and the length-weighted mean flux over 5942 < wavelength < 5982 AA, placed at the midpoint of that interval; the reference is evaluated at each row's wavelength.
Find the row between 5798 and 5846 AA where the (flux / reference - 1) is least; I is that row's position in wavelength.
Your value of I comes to 5820 AA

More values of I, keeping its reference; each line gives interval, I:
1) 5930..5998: 5932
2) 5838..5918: 5896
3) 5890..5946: 5896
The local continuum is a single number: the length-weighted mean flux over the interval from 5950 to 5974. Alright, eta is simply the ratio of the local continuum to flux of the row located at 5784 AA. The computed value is 0.76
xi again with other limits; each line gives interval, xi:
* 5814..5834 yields 25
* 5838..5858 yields 24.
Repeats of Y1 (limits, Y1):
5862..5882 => 5864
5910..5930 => 5916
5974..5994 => 5992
